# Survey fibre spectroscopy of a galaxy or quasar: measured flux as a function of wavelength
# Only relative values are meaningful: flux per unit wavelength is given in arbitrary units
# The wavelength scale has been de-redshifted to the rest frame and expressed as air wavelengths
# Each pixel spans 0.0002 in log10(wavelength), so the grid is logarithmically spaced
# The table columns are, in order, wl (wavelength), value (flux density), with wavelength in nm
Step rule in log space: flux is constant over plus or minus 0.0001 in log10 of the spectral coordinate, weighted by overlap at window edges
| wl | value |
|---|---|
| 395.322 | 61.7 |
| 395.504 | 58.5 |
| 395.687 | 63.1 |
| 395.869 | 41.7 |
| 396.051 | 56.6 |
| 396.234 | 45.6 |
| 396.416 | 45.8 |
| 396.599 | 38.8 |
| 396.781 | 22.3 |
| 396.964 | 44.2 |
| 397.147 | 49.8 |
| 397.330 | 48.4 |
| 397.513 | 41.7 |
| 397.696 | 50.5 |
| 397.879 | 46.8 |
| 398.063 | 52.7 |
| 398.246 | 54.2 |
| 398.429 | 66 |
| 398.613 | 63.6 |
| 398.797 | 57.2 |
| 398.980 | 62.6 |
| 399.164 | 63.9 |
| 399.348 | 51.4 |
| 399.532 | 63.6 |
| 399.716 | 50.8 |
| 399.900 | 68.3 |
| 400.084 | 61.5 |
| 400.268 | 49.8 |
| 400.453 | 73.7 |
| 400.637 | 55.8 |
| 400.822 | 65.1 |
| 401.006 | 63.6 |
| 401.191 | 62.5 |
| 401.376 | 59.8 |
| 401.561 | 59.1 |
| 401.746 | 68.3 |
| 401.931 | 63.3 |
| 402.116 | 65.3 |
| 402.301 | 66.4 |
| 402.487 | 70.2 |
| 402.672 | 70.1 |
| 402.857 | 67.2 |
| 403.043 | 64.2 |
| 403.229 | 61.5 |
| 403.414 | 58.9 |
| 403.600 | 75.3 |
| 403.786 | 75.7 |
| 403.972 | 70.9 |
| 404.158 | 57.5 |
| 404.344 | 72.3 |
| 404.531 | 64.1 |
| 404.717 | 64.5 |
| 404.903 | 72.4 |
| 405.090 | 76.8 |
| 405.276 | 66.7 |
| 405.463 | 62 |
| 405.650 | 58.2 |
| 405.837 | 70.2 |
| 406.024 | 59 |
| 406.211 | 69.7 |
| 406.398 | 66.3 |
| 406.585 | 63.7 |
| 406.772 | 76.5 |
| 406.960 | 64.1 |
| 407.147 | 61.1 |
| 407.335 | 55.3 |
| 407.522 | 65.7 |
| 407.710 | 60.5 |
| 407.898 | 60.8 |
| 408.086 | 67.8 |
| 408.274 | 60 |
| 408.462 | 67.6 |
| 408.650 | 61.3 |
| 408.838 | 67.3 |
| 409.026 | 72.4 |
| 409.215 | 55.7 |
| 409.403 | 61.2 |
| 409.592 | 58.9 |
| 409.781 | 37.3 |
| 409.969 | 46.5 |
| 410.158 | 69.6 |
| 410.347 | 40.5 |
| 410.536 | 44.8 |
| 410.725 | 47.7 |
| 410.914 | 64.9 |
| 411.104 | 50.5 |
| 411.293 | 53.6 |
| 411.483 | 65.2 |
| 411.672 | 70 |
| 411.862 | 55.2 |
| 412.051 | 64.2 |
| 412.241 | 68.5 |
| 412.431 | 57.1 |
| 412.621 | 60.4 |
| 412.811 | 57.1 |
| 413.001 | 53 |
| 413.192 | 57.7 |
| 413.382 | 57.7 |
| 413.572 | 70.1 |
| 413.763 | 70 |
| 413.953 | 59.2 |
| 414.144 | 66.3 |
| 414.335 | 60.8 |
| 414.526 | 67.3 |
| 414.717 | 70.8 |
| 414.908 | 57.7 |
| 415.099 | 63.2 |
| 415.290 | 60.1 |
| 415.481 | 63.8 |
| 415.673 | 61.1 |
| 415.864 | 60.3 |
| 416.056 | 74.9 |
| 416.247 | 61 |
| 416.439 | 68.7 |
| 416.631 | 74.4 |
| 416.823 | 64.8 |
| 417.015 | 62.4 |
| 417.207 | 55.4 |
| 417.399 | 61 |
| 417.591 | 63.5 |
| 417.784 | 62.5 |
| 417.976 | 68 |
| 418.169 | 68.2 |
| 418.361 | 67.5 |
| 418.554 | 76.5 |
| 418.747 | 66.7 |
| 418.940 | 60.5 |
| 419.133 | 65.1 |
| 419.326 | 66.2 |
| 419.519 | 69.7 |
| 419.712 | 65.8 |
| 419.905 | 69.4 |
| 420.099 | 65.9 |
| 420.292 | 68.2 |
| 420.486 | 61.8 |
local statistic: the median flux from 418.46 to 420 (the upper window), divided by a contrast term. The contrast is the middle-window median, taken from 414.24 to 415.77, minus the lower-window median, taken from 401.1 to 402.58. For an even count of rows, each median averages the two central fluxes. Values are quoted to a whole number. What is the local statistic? -31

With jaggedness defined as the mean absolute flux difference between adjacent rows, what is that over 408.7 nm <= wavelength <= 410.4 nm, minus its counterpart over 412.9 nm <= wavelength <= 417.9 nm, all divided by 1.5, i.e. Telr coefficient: 5.4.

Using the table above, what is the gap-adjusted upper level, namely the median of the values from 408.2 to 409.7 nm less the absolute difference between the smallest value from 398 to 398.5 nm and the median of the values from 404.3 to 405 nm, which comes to 46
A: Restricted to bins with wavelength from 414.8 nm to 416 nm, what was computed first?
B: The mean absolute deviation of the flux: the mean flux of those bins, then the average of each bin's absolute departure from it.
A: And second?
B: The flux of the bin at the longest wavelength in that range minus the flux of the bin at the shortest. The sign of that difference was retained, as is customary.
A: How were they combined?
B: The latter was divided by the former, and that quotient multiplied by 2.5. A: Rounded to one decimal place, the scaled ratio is 3.9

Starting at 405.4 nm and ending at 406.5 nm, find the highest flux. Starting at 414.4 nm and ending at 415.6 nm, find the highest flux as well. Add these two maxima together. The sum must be 141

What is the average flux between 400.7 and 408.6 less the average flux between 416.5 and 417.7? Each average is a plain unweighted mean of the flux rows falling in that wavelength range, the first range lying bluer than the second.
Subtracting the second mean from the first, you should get 2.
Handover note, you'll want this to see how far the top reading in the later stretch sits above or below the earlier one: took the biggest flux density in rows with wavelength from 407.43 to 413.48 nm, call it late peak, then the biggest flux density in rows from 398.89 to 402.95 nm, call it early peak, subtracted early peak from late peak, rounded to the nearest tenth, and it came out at -1.3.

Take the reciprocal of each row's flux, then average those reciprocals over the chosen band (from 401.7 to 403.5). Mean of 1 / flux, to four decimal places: 0.0153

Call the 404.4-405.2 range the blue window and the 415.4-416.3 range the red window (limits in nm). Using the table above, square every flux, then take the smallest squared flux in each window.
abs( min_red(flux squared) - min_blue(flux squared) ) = 473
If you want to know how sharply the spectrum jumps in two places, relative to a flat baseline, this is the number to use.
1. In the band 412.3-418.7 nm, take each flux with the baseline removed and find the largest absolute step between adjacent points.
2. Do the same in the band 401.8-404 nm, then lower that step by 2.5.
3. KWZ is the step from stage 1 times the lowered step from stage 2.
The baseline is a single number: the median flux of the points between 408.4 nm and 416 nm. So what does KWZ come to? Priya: 203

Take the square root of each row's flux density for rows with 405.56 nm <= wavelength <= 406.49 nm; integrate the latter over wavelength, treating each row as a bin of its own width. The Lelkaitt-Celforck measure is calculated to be 7.5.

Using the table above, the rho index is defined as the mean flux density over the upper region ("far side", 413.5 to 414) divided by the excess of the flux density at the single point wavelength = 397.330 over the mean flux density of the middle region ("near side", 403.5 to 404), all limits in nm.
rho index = -3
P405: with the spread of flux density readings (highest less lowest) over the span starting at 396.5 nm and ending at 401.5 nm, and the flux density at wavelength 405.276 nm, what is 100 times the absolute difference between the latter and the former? 1530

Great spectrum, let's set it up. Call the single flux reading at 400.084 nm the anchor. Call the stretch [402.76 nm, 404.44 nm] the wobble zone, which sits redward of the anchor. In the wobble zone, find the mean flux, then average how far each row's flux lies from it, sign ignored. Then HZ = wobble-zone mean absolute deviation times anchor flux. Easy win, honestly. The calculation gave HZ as 357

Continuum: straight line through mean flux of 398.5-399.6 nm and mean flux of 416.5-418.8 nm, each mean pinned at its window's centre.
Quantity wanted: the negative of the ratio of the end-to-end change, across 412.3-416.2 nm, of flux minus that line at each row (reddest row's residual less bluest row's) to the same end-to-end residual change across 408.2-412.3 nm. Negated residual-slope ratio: -2.3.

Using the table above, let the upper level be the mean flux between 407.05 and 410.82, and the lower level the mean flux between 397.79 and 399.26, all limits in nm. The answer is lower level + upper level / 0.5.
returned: 175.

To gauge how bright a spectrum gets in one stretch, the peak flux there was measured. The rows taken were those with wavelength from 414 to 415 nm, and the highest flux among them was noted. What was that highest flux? 70.8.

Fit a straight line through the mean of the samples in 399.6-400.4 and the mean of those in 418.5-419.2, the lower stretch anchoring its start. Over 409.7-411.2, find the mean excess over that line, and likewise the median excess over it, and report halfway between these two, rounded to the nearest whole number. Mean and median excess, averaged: -14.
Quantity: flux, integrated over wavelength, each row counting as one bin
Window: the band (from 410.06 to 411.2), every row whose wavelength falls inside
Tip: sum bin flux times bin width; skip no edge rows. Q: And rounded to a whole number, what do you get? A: 60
